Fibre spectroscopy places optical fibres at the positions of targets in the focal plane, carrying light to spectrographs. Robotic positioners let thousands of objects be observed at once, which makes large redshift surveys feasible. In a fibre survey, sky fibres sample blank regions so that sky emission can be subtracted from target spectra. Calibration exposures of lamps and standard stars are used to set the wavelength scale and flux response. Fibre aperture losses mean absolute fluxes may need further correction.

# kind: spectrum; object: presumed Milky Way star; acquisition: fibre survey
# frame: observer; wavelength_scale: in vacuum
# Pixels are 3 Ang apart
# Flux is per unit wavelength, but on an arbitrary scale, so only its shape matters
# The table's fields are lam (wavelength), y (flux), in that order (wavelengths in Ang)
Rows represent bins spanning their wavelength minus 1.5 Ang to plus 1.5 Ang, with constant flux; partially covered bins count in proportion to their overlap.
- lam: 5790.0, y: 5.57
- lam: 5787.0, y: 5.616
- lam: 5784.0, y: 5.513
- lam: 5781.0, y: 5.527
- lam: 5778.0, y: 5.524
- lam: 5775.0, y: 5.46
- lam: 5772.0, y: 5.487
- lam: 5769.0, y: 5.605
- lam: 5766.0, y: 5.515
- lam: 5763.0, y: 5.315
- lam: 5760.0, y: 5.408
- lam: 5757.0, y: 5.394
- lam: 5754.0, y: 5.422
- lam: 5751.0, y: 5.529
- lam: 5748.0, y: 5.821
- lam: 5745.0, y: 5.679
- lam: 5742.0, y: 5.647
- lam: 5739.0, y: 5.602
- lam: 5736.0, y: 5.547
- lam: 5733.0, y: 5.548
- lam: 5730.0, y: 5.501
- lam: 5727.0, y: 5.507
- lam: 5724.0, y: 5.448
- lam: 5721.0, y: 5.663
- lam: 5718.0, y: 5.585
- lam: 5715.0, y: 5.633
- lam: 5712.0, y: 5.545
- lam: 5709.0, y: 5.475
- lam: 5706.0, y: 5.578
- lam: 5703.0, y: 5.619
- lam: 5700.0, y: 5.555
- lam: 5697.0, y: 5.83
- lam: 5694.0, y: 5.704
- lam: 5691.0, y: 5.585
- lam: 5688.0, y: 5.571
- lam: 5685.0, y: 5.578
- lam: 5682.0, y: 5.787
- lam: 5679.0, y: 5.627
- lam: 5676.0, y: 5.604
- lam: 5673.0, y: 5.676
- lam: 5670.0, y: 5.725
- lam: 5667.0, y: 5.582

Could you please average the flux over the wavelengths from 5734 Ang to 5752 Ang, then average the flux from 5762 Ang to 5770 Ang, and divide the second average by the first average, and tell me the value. 0.972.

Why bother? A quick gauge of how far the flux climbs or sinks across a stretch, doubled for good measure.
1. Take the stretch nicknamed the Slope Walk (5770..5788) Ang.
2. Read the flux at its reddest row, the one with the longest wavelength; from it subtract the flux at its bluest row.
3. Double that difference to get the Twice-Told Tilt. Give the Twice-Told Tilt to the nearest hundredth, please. 0.26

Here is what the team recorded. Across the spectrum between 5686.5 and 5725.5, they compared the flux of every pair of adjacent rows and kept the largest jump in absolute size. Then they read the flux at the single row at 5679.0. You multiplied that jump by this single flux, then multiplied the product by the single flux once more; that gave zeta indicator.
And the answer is 8.7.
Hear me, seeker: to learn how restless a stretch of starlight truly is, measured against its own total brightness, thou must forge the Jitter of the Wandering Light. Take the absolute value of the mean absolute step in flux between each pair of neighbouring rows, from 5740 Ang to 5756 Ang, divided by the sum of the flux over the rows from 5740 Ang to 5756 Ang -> 0.0051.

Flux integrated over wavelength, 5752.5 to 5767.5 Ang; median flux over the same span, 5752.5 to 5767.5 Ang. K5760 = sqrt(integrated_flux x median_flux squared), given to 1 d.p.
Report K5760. 48.7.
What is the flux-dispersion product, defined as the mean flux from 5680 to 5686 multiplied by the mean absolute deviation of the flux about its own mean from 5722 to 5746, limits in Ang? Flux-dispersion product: 0.35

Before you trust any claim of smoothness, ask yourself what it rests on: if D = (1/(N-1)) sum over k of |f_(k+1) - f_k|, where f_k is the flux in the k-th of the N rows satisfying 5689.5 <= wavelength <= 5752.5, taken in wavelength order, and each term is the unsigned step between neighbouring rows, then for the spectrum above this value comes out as 0.095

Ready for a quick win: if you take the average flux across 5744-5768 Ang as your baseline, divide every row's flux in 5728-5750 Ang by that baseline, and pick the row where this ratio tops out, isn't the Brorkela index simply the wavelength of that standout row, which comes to 5748.0 Ang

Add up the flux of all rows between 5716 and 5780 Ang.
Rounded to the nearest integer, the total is 116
